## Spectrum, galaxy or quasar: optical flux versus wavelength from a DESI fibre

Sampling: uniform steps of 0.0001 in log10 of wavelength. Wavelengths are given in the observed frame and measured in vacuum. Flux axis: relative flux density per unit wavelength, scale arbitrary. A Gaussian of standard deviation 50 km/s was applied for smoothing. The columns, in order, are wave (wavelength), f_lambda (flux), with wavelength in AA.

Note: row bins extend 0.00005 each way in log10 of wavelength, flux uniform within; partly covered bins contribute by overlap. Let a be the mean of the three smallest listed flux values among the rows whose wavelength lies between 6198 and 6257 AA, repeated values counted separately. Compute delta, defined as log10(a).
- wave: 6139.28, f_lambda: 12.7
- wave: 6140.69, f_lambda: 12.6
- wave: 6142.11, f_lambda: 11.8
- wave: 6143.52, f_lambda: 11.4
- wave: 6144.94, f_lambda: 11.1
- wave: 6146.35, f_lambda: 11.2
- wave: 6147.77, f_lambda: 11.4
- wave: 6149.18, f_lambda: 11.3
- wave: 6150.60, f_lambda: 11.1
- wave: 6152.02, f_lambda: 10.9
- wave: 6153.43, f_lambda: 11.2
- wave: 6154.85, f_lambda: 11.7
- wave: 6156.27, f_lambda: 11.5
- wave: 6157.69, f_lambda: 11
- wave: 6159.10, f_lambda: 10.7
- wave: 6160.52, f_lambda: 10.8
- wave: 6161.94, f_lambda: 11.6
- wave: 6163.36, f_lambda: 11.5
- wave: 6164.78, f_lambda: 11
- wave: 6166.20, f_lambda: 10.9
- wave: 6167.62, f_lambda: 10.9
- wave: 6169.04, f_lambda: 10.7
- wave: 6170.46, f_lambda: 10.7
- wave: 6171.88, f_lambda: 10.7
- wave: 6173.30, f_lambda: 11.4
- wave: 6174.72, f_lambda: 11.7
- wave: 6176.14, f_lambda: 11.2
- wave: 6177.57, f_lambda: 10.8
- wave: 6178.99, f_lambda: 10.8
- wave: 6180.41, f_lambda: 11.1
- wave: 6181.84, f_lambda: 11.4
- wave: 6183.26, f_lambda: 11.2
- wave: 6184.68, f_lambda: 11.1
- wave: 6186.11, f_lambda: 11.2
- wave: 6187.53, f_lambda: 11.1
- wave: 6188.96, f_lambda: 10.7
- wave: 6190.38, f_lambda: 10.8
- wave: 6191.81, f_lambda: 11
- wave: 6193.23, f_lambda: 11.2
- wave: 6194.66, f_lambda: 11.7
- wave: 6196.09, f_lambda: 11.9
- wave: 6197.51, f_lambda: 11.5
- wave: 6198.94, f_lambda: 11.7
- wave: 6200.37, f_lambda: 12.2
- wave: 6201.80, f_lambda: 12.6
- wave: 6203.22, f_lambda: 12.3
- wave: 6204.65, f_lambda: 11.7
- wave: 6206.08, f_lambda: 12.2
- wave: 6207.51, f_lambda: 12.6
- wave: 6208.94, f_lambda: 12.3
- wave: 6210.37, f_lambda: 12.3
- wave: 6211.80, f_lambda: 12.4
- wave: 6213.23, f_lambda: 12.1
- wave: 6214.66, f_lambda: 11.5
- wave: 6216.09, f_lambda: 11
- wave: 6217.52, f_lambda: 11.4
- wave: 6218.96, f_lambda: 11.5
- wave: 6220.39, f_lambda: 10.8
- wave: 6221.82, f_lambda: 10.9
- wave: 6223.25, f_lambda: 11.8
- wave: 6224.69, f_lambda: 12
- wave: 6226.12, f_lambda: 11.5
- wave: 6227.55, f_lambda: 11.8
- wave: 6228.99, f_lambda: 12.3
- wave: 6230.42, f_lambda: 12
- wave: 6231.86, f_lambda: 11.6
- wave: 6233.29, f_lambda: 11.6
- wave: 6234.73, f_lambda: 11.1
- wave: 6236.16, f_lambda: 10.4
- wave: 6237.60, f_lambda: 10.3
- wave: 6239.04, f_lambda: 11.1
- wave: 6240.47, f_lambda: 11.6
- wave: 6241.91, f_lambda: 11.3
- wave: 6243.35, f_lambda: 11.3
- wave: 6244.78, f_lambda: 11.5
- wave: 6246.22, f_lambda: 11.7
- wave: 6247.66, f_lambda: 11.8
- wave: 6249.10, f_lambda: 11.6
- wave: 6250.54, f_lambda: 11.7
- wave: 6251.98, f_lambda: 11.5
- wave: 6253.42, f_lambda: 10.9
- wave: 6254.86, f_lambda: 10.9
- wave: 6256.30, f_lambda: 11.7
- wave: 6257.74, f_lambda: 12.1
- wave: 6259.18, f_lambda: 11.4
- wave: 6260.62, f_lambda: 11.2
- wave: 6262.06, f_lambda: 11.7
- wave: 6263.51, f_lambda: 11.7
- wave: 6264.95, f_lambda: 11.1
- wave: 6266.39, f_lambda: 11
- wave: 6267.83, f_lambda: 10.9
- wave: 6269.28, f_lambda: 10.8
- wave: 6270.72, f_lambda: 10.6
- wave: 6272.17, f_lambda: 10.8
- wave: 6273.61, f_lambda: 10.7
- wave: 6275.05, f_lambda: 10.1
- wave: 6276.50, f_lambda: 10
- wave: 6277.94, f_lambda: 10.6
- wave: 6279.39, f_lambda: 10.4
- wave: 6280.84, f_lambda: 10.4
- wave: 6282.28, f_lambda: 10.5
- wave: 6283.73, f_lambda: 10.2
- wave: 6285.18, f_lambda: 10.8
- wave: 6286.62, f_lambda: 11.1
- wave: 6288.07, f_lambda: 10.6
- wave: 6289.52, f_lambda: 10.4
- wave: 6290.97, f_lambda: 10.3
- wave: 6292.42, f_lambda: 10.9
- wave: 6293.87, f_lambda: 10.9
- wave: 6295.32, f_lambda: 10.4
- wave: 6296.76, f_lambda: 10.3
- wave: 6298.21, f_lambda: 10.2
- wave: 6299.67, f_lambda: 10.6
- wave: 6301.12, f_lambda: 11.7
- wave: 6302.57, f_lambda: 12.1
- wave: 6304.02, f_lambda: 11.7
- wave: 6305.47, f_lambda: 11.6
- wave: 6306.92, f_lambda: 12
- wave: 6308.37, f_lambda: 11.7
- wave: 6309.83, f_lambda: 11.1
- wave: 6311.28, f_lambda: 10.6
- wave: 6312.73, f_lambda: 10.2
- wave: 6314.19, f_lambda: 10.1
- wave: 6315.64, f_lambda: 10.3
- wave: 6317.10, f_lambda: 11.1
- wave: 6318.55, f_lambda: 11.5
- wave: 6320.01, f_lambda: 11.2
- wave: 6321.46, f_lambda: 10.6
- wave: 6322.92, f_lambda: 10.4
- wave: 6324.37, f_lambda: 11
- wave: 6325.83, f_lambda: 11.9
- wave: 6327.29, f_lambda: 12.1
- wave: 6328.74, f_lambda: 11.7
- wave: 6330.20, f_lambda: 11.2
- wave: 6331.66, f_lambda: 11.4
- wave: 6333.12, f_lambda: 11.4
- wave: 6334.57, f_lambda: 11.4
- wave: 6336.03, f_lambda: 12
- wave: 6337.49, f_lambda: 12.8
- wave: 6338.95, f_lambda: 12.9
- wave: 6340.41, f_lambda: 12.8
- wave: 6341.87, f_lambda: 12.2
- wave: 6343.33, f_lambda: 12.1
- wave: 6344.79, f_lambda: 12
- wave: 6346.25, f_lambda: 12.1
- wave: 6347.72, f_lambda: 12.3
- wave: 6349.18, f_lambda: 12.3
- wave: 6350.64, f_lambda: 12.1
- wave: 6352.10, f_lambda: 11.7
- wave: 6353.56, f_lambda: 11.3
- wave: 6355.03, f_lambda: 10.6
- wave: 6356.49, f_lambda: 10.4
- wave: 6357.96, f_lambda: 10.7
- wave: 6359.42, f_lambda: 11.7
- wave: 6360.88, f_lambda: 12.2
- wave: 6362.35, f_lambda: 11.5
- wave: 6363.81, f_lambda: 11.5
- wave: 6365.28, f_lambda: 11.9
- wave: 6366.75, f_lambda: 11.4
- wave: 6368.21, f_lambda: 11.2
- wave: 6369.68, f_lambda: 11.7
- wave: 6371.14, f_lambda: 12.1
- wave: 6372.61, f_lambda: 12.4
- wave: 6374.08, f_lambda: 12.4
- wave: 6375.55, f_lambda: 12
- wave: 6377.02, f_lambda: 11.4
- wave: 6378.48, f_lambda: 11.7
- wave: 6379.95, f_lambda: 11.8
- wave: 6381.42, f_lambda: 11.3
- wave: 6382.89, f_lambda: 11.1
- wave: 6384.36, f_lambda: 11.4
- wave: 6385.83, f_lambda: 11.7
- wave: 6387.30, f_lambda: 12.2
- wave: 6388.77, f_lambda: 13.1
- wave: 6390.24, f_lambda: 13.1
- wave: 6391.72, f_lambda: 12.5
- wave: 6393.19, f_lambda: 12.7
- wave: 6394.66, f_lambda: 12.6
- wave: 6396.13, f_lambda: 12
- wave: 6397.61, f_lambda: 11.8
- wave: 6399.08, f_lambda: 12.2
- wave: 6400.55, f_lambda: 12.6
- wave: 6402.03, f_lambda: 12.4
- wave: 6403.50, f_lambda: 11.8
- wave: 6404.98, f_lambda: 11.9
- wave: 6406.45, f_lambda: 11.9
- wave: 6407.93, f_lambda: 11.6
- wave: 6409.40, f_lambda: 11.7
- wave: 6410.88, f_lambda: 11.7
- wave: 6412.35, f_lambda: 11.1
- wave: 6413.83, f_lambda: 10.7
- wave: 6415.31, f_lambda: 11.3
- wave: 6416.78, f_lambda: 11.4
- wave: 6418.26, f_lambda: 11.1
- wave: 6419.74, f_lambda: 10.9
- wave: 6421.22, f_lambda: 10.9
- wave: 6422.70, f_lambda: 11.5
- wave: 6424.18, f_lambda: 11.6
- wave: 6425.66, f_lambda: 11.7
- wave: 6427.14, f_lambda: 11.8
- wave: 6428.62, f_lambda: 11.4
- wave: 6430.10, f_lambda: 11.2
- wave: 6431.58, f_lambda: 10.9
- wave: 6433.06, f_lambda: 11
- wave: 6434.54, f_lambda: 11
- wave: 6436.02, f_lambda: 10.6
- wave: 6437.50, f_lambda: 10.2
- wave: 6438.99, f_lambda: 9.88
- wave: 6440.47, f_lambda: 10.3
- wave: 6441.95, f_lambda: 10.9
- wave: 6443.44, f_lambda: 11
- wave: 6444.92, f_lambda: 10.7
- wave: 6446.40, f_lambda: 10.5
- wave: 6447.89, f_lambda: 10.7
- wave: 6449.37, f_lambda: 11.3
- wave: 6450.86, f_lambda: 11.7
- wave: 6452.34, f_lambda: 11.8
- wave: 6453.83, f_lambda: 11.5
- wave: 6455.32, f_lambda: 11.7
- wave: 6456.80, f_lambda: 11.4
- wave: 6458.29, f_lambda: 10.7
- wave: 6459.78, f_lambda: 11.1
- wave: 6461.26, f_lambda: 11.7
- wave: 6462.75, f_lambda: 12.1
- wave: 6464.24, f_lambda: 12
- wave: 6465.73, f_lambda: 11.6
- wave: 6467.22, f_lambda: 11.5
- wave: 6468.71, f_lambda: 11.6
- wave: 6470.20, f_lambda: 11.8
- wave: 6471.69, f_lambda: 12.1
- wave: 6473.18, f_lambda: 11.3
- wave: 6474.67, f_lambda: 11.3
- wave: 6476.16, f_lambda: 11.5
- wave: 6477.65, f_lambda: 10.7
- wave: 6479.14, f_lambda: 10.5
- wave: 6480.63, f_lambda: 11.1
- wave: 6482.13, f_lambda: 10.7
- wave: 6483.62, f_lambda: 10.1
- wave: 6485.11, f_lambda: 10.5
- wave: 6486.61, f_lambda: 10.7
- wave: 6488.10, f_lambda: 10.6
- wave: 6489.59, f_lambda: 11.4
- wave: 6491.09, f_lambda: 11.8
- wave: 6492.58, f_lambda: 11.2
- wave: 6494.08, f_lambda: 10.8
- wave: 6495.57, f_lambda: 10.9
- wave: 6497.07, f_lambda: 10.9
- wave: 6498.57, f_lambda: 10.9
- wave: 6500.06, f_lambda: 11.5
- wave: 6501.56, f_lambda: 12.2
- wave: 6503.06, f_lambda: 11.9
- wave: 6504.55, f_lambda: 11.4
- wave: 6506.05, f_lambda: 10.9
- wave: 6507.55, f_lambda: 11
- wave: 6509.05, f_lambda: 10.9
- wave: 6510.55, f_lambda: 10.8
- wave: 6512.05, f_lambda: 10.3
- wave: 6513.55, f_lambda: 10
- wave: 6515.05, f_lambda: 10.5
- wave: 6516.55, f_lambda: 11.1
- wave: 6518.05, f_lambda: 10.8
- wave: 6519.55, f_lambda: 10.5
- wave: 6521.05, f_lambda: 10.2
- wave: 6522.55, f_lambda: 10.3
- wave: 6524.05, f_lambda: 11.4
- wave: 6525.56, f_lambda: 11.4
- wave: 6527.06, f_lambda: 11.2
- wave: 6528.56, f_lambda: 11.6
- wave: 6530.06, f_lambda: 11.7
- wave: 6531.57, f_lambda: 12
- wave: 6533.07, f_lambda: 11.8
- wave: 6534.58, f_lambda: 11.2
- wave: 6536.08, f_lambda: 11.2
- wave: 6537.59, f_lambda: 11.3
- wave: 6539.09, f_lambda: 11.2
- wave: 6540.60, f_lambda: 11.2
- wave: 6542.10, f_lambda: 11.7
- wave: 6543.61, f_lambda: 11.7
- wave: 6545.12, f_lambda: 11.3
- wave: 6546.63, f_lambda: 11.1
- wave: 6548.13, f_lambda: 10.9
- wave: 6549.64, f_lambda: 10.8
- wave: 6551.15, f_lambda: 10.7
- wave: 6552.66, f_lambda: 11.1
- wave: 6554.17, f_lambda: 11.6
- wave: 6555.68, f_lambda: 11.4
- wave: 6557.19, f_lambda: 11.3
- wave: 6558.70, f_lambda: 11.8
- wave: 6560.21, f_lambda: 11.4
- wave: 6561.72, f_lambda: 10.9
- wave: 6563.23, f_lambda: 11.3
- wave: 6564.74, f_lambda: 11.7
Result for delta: 1.02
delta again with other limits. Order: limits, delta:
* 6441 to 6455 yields 1.03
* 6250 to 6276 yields 1.02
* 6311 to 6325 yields 1.01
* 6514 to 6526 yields 1.01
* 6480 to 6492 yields 1.02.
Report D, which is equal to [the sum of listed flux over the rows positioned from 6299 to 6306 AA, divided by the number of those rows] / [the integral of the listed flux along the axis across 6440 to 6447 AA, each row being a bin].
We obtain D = 0.154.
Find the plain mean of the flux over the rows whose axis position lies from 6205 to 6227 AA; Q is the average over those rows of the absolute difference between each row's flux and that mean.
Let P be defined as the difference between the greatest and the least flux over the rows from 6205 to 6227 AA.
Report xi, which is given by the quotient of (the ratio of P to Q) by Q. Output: 8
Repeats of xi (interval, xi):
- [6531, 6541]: 10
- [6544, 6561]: 15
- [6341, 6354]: 19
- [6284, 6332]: 7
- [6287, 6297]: 12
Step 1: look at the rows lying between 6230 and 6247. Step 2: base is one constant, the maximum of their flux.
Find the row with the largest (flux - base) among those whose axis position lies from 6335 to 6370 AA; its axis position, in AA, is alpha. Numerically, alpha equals 6338.95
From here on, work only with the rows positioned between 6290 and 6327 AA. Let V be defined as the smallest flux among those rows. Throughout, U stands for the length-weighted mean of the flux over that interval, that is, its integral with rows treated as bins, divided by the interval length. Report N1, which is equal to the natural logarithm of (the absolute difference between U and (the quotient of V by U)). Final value 2.309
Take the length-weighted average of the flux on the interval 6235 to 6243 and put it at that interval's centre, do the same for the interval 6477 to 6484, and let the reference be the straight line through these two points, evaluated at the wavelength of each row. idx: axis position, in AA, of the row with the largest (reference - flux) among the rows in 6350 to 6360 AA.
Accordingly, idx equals 6356.49 AA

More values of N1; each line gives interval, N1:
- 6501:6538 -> 2.322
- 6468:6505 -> 2.329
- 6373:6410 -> 2.409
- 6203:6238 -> 2.377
